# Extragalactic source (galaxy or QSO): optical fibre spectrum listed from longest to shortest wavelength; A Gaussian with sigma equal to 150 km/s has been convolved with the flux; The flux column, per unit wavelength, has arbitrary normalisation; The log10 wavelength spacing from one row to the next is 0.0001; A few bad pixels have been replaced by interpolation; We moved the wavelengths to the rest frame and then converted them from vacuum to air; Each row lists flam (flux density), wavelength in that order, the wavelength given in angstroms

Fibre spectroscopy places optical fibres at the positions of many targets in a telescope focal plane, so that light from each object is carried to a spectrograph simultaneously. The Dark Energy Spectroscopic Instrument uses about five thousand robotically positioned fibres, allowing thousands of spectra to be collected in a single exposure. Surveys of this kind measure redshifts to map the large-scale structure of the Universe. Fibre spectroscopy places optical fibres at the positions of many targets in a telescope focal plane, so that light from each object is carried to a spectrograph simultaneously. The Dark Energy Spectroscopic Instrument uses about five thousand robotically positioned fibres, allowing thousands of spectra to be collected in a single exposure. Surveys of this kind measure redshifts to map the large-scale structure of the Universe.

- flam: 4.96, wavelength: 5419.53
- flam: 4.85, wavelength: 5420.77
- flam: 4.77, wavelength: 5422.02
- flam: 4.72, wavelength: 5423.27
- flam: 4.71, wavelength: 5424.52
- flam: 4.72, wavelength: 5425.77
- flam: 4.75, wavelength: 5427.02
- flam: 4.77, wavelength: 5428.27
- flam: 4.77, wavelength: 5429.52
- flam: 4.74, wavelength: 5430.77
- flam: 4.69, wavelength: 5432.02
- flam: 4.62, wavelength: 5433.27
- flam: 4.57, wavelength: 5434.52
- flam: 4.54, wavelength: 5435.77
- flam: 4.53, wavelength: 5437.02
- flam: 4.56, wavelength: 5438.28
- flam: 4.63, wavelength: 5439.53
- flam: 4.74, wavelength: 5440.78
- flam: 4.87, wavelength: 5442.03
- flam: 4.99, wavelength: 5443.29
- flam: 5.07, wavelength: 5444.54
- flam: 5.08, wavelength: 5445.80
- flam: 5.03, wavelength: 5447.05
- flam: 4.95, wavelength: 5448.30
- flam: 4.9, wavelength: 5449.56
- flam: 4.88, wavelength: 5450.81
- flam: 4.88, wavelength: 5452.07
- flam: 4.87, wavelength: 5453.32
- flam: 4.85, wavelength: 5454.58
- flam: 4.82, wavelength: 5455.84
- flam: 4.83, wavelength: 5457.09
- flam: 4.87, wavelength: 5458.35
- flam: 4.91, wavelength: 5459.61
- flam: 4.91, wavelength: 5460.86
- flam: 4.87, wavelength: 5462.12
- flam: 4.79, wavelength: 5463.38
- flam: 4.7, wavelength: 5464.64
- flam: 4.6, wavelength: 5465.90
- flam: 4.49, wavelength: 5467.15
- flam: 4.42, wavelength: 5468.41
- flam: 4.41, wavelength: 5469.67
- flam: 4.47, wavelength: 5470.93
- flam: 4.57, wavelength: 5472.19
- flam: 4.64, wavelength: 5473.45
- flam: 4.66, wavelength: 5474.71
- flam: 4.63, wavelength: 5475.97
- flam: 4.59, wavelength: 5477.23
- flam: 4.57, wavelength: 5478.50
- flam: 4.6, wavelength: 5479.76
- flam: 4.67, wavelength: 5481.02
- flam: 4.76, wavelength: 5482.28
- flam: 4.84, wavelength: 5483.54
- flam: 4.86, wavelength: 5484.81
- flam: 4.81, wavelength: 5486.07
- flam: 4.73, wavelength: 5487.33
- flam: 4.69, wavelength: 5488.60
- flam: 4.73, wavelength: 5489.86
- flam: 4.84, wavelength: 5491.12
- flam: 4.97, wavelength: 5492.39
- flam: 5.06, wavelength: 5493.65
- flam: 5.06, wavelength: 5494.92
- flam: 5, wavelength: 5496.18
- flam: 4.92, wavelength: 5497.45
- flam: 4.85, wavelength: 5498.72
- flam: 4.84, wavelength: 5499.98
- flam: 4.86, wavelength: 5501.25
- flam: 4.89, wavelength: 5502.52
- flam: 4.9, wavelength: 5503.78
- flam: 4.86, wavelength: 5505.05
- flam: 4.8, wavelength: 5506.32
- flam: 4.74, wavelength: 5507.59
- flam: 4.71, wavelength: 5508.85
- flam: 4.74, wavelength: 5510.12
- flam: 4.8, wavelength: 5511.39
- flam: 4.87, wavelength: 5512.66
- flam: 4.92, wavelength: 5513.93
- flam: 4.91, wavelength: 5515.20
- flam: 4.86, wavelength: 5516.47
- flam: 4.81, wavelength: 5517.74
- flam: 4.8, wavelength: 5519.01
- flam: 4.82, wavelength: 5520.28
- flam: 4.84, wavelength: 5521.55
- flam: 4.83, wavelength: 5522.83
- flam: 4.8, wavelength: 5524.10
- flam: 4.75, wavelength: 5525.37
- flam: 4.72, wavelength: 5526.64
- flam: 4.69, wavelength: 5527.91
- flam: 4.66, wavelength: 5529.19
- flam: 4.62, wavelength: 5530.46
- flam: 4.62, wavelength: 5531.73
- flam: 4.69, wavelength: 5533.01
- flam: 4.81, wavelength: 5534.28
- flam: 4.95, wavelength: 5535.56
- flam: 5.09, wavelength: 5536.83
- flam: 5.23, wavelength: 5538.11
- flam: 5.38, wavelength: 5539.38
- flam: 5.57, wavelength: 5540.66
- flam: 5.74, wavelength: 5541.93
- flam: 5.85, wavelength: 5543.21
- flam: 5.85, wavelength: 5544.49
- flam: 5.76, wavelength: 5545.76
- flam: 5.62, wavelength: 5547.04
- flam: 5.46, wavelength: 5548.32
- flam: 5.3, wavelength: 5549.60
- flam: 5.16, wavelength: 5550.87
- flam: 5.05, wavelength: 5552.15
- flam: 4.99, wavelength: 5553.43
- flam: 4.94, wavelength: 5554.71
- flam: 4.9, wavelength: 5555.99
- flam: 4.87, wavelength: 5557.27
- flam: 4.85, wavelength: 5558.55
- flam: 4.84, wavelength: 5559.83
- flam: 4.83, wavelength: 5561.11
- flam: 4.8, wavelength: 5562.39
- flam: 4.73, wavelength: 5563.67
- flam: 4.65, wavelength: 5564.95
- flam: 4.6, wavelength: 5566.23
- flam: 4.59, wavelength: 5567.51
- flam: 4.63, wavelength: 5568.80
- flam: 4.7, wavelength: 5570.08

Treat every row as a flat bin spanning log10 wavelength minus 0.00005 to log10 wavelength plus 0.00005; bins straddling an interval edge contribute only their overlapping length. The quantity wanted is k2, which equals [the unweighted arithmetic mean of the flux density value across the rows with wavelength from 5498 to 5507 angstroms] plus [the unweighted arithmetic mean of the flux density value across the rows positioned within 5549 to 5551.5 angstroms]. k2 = 10.1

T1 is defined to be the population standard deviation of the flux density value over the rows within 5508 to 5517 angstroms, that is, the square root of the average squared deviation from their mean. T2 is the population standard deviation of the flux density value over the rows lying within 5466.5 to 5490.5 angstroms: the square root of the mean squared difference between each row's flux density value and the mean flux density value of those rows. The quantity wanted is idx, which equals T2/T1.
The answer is 1.7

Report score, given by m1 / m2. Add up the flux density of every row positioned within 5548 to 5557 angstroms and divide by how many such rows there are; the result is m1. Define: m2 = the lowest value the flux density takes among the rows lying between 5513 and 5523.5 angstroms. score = 1.07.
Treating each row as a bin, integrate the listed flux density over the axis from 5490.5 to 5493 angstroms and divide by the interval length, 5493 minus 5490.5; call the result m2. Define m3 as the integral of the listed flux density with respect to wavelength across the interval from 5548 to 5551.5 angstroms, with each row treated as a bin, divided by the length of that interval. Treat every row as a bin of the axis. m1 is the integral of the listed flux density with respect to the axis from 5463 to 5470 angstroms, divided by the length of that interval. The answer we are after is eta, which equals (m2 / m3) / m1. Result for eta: 0.202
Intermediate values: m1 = 4.57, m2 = 4.89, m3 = 5.30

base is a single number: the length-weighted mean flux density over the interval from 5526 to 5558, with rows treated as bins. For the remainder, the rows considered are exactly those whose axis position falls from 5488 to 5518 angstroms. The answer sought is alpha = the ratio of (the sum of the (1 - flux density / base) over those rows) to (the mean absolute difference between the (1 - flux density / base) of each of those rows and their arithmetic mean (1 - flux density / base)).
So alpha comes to 89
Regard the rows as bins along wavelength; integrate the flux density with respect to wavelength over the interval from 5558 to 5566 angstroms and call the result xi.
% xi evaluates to 38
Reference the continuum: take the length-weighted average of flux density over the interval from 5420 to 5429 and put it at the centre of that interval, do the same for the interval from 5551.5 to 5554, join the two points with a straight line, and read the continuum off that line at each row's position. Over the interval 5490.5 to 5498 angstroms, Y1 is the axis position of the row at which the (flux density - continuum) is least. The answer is 5491.12 angstroms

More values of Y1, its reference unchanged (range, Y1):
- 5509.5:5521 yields 5510.12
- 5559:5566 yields 5564.95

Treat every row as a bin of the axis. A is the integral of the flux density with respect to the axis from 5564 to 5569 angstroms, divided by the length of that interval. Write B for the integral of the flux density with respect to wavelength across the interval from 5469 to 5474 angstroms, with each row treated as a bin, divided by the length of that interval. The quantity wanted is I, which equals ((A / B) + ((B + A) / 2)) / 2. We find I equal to 2.80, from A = 4.62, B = 4.52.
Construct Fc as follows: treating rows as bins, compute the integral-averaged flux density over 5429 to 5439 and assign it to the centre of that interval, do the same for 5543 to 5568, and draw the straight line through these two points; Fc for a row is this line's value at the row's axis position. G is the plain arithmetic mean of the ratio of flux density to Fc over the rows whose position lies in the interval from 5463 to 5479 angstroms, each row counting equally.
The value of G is 0.96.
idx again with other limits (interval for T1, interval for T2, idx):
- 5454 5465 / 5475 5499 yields 2.4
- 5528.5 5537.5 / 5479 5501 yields 0.8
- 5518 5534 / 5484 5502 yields 1.5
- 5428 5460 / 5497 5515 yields 0.4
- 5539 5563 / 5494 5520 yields 0.2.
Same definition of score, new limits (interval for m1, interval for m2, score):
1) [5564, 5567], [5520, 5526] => 0.97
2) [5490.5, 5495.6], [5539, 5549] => 0.93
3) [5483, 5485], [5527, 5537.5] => 1.05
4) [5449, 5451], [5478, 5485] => 1.07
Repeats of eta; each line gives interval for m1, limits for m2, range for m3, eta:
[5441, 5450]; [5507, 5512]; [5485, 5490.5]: 0.201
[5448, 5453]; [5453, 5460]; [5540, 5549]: 0.174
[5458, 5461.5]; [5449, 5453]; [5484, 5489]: 0.209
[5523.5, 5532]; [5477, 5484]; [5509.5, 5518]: 0.205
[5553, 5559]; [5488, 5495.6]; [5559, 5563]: 0.207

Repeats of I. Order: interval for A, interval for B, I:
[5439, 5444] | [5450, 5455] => 2.92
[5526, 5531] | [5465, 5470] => 2.81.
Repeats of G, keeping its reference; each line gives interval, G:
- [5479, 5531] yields 0.99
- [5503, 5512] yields 0.98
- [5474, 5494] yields 0.99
